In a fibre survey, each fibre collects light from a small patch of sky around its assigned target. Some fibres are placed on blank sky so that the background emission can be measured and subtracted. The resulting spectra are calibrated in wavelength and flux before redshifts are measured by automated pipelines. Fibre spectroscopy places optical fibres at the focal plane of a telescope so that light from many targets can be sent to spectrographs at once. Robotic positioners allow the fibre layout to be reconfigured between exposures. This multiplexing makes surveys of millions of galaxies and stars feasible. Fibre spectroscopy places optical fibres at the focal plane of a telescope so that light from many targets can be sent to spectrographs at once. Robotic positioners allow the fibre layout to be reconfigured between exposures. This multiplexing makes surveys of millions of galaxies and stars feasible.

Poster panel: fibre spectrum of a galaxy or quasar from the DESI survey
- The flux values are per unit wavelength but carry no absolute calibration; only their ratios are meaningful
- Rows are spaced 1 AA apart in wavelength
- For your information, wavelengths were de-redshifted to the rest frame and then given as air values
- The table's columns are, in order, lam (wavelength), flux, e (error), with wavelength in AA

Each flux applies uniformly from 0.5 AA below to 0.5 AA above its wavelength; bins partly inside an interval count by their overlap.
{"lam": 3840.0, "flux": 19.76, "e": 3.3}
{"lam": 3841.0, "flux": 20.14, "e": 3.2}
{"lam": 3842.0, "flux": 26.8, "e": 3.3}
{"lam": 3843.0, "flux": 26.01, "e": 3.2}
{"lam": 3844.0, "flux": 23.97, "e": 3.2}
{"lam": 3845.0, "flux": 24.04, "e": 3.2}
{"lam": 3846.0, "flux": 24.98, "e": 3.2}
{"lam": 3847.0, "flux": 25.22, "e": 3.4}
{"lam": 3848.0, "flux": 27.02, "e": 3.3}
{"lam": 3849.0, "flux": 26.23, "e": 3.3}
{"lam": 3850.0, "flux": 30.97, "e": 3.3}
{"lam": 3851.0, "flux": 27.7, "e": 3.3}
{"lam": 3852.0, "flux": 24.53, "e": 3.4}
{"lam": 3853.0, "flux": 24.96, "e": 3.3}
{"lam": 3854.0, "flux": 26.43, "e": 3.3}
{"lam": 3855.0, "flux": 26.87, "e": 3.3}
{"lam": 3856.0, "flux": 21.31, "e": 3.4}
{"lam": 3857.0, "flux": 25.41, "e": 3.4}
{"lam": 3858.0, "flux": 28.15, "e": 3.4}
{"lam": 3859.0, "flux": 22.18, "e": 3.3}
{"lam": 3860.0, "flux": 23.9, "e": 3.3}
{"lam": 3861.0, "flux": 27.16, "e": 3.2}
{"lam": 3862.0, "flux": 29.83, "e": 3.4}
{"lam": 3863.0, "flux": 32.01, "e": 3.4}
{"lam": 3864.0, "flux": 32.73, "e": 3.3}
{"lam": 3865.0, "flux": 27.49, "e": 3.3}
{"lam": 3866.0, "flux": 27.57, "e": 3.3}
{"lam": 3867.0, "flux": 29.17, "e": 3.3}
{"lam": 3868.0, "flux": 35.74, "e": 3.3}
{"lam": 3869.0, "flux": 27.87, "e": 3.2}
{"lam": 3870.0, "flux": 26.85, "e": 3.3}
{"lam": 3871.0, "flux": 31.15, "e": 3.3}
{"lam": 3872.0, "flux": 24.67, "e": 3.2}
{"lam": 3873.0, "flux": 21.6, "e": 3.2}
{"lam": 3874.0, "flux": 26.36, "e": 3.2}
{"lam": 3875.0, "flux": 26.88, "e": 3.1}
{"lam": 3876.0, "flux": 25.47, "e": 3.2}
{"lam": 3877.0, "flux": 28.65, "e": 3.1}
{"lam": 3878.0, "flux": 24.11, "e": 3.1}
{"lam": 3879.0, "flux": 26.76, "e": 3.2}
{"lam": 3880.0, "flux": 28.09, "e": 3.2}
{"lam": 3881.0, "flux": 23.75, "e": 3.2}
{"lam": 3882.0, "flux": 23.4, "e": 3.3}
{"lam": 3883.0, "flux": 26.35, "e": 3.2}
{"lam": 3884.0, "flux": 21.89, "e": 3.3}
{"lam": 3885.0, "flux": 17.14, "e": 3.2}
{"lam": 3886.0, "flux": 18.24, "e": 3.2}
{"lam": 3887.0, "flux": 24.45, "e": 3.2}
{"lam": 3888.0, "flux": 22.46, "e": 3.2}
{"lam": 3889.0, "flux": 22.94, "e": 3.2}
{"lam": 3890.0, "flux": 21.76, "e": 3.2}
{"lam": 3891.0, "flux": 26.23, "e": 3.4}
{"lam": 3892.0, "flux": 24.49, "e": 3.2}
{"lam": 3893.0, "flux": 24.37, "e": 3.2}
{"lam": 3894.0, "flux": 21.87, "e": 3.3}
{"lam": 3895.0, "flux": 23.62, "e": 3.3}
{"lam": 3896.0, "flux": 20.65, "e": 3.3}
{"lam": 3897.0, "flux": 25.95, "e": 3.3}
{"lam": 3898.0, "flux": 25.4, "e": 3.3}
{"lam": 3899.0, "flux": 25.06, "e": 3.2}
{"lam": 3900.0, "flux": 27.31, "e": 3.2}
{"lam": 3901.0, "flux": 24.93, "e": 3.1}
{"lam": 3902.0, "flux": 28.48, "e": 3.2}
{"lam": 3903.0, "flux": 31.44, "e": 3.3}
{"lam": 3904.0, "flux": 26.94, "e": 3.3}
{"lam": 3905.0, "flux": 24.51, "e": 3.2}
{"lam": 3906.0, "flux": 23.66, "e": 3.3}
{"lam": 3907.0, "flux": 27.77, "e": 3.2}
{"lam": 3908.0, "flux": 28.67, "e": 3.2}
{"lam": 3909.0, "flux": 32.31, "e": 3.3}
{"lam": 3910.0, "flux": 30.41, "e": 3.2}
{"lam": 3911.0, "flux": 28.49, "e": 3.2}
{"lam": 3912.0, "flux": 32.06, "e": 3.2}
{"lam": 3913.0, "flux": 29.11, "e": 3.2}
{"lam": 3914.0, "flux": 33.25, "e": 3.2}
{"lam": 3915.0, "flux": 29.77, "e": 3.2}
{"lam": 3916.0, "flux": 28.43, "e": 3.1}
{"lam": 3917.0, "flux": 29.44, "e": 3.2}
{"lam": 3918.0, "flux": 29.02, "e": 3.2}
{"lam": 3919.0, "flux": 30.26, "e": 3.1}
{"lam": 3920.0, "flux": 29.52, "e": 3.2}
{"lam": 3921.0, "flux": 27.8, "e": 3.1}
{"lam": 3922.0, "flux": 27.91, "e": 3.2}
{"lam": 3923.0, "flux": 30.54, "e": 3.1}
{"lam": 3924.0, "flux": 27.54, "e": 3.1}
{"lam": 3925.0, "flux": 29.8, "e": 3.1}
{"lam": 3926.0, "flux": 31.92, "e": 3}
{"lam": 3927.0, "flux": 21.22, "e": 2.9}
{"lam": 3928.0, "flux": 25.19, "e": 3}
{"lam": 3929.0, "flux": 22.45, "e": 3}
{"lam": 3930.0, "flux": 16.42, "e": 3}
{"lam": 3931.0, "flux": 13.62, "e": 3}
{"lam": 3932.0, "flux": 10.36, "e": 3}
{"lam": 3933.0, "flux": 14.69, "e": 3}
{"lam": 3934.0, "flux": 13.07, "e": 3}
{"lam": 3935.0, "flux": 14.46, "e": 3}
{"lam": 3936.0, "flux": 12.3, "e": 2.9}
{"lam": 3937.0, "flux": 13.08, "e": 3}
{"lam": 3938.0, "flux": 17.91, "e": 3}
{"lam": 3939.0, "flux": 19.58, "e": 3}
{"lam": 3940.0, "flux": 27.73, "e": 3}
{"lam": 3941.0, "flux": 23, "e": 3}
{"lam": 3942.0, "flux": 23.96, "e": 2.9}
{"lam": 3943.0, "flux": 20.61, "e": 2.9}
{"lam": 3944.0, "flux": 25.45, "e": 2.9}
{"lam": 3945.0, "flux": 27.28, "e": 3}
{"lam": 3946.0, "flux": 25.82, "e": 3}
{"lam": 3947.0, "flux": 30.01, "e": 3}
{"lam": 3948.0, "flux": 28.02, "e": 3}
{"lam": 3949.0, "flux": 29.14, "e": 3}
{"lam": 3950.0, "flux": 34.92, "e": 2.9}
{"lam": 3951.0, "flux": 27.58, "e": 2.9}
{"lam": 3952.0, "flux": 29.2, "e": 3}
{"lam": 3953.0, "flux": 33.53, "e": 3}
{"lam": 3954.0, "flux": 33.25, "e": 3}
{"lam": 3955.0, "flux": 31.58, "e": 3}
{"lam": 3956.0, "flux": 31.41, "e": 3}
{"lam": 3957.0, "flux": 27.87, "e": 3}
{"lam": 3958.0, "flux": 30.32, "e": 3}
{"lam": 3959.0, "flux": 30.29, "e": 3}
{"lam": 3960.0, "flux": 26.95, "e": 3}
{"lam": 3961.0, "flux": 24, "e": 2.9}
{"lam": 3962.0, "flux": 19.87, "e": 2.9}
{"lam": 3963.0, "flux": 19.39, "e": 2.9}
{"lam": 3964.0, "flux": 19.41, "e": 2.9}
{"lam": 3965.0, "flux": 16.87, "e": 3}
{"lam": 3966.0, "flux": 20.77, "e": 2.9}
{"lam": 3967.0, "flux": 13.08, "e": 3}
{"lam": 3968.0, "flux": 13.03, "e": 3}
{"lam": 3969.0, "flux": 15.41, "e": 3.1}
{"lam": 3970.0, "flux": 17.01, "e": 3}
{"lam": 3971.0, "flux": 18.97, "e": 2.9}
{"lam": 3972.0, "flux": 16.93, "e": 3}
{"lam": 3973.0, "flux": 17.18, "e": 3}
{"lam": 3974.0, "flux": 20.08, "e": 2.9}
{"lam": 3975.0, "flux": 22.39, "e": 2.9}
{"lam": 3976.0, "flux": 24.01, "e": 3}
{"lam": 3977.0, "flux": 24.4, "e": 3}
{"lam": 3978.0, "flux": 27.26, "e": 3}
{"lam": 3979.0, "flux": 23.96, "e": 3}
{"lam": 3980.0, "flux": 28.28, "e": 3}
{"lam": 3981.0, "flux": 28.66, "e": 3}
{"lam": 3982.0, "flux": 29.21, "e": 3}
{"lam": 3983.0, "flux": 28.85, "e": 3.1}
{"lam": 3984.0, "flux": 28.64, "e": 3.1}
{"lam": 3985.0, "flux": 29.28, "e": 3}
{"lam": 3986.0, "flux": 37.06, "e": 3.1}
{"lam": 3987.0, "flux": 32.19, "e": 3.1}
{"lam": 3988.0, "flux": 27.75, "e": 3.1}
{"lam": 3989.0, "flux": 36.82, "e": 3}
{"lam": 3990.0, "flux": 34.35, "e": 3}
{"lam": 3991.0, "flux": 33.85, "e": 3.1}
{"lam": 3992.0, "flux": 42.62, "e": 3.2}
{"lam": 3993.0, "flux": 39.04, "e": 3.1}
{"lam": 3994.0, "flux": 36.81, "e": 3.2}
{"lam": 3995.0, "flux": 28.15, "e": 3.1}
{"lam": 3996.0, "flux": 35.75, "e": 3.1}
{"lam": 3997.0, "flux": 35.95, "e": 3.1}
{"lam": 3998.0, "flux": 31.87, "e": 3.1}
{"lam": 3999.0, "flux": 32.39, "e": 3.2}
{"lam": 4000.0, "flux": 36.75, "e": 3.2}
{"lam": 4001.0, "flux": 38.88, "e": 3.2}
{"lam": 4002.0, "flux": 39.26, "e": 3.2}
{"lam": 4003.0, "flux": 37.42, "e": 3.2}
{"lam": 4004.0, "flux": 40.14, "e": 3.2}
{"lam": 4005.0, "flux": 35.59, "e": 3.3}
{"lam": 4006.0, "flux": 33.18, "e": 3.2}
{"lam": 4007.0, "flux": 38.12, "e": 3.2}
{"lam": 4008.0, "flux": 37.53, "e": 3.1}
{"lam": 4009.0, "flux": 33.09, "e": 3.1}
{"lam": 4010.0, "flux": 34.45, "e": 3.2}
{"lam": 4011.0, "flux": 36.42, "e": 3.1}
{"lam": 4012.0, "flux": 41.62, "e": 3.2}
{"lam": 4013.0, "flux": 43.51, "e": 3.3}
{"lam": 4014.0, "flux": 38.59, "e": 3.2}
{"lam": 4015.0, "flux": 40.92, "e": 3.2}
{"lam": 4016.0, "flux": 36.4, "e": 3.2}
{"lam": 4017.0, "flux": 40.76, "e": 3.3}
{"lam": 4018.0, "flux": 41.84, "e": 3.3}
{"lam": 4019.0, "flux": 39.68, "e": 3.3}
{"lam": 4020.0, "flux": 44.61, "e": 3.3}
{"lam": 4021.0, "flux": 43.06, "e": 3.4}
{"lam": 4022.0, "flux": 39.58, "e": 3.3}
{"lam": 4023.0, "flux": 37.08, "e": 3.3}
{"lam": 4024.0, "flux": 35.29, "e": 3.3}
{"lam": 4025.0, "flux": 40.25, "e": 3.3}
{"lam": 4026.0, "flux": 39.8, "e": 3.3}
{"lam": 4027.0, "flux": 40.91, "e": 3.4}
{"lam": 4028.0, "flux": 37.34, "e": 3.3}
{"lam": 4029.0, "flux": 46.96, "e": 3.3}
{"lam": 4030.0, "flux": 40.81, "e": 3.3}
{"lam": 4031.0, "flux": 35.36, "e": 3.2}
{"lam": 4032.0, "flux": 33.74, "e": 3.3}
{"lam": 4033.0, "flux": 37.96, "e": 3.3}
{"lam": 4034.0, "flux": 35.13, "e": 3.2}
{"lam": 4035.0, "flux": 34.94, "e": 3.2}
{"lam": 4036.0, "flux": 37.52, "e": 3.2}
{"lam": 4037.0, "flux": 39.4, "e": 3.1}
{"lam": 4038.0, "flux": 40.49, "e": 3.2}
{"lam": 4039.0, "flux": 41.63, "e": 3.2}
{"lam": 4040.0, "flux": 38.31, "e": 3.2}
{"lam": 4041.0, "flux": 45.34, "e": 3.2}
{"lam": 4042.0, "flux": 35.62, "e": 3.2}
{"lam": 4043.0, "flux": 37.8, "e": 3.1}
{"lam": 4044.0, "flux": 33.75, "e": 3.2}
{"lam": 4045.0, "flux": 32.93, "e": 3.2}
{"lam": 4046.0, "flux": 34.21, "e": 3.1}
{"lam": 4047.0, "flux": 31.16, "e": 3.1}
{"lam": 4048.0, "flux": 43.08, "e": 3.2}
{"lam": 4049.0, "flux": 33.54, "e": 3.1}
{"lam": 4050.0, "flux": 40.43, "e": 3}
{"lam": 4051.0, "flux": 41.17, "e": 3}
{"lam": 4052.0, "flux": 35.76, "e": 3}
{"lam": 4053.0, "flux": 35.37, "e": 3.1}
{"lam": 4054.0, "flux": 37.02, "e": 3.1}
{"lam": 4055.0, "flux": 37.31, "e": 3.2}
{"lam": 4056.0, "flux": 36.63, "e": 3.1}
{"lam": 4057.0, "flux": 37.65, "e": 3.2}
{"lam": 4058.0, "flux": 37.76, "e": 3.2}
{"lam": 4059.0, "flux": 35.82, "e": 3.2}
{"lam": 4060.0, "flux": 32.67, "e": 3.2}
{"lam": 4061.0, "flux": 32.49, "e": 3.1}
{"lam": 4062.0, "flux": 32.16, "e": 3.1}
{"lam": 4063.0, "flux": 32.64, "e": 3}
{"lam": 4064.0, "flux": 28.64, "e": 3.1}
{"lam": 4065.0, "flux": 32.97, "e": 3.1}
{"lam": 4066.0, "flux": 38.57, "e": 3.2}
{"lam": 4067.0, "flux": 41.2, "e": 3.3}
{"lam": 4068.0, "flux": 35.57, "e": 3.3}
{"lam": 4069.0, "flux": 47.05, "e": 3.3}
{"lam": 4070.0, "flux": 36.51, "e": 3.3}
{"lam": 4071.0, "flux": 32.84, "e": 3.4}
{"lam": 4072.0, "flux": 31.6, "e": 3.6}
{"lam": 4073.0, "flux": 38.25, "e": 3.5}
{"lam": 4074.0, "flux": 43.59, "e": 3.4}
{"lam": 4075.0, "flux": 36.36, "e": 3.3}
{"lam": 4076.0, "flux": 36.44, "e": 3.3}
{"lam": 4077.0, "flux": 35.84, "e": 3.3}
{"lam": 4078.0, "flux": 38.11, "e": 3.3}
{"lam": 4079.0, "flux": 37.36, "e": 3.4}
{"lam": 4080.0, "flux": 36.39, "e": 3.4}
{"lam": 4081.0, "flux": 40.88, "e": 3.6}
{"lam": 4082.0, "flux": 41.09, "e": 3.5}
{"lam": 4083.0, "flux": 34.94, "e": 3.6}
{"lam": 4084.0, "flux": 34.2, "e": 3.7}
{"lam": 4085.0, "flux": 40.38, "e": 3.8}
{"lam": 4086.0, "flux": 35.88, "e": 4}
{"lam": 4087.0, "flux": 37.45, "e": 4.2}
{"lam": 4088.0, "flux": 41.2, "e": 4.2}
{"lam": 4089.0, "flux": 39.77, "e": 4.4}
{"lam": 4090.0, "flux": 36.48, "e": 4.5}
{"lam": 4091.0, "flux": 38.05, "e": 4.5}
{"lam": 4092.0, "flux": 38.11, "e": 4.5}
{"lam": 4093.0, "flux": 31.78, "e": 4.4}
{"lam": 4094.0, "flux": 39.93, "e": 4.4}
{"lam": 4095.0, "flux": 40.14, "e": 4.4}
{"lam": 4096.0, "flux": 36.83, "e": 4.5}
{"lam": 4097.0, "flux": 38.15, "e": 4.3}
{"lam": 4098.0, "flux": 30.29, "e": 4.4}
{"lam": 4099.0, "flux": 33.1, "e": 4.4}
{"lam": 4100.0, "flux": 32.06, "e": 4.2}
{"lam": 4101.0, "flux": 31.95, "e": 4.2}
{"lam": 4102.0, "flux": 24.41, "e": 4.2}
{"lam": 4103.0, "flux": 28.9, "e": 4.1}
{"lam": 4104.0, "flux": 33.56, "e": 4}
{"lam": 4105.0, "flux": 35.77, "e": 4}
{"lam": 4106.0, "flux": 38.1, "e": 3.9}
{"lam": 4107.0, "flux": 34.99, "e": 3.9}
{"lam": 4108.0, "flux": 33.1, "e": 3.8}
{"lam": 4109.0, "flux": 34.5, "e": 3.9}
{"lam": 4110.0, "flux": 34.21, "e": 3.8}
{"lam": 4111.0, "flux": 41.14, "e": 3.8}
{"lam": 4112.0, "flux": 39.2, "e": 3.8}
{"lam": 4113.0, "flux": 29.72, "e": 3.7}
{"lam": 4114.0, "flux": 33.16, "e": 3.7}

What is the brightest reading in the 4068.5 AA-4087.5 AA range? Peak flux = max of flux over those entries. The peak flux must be 47.05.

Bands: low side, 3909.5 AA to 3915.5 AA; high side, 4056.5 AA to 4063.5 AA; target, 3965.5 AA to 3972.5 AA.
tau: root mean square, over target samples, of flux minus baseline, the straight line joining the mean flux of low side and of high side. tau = 16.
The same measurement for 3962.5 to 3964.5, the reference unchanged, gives 12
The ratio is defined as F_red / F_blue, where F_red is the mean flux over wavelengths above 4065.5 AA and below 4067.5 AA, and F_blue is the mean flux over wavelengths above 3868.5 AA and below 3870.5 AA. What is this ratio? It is 1.46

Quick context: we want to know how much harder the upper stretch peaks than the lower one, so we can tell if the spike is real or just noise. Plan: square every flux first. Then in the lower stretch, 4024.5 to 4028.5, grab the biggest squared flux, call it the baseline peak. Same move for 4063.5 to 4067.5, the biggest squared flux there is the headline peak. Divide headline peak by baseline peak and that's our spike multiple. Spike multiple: 1.01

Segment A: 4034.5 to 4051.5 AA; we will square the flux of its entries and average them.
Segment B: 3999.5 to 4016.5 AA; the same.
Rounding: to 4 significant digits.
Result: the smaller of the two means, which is 1433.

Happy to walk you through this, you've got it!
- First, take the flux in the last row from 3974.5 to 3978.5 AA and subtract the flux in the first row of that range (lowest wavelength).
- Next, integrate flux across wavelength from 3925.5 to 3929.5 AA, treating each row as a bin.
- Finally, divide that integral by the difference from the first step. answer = 21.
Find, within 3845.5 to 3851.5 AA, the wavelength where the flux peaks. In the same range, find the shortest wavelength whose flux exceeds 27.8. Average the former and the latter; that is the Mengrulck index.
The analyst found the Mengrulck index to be 3850.0 AA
